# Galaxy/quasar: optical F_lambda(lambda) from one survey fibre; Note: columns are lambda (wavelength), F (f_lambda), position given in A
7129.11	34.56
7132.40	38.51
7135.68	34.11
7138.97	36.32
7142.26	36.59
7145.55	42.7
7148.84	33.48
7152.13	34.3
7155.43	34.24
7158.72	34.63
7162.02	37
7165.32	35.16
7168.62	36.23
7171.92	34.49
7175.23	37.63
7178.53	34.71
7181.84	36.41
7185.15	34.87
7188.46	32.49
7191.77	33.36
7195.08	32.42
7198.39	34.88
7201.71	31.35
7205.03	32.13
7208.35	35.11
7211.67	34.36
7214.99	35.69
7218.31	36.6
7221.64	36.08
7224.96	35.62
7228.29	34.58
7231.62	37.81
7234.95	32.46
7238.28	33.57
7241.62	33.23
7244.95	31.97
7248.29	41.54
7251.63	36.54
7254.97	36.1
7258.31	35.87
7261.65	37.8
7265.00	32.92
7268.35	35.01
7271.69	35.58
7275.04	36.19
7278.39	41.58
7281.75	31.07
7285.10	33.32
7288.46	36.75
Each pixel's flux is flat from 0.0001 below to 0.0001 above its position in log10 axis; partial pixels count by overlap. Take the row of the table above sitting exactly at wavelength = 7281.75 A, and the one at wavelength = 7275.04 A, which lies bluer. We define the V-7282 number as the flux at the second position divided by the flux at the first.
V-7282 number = 1.16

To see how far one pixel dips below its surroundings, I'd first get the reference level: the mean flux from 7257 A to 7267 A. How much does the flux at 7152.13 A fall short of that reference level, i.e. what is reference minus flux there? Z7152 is 1.2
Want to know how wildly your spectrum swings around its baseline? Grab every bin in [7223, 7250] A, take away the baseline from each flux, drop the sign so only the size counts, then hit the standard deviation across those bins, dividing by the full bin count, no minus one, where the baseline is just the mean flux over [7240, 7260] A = 1.6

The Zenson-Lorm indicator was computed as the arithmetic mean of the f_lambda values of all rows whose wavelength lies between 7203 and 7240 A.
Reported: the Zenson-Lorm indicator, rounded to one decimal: 34.9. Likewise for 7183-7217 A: 33.7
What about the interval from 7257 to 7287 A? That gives 35.5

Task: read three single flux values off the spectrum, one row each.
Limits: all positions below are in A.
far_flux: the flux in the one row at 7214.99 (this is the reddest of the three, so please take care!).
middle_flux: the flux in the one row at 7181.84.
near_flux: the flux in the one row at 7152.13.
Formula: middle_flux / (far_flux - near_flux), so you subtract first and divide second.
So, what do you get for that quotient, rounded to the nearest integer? 26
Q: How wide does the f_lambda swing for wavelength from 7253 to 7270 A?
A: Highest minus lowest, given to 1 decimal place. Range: 4.9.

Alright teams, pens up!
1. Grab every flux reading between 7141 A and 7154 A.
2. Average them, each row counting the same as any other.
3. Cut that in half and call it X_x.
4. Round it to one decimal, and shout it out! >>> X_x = 18.4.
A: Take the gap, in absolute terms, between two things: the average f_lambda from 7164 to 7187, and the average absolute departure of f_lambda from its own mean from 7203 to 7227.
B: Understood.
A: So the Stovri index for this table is 34.6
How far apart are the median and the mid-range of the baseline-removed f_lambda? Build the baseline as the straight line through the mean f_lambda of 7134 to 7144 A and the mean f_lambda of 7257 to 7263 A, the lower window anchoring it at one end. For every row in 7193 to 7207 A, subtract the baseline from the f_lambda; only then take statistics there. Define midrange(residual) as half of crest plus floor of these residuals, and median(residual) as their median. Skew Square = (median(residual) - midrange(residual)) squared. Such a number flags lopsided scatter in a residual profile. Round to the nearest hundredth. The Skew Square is 0.71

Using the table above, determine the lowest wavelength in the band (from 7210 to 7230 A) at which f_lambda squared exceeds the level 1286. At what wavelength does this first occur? 7218.31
